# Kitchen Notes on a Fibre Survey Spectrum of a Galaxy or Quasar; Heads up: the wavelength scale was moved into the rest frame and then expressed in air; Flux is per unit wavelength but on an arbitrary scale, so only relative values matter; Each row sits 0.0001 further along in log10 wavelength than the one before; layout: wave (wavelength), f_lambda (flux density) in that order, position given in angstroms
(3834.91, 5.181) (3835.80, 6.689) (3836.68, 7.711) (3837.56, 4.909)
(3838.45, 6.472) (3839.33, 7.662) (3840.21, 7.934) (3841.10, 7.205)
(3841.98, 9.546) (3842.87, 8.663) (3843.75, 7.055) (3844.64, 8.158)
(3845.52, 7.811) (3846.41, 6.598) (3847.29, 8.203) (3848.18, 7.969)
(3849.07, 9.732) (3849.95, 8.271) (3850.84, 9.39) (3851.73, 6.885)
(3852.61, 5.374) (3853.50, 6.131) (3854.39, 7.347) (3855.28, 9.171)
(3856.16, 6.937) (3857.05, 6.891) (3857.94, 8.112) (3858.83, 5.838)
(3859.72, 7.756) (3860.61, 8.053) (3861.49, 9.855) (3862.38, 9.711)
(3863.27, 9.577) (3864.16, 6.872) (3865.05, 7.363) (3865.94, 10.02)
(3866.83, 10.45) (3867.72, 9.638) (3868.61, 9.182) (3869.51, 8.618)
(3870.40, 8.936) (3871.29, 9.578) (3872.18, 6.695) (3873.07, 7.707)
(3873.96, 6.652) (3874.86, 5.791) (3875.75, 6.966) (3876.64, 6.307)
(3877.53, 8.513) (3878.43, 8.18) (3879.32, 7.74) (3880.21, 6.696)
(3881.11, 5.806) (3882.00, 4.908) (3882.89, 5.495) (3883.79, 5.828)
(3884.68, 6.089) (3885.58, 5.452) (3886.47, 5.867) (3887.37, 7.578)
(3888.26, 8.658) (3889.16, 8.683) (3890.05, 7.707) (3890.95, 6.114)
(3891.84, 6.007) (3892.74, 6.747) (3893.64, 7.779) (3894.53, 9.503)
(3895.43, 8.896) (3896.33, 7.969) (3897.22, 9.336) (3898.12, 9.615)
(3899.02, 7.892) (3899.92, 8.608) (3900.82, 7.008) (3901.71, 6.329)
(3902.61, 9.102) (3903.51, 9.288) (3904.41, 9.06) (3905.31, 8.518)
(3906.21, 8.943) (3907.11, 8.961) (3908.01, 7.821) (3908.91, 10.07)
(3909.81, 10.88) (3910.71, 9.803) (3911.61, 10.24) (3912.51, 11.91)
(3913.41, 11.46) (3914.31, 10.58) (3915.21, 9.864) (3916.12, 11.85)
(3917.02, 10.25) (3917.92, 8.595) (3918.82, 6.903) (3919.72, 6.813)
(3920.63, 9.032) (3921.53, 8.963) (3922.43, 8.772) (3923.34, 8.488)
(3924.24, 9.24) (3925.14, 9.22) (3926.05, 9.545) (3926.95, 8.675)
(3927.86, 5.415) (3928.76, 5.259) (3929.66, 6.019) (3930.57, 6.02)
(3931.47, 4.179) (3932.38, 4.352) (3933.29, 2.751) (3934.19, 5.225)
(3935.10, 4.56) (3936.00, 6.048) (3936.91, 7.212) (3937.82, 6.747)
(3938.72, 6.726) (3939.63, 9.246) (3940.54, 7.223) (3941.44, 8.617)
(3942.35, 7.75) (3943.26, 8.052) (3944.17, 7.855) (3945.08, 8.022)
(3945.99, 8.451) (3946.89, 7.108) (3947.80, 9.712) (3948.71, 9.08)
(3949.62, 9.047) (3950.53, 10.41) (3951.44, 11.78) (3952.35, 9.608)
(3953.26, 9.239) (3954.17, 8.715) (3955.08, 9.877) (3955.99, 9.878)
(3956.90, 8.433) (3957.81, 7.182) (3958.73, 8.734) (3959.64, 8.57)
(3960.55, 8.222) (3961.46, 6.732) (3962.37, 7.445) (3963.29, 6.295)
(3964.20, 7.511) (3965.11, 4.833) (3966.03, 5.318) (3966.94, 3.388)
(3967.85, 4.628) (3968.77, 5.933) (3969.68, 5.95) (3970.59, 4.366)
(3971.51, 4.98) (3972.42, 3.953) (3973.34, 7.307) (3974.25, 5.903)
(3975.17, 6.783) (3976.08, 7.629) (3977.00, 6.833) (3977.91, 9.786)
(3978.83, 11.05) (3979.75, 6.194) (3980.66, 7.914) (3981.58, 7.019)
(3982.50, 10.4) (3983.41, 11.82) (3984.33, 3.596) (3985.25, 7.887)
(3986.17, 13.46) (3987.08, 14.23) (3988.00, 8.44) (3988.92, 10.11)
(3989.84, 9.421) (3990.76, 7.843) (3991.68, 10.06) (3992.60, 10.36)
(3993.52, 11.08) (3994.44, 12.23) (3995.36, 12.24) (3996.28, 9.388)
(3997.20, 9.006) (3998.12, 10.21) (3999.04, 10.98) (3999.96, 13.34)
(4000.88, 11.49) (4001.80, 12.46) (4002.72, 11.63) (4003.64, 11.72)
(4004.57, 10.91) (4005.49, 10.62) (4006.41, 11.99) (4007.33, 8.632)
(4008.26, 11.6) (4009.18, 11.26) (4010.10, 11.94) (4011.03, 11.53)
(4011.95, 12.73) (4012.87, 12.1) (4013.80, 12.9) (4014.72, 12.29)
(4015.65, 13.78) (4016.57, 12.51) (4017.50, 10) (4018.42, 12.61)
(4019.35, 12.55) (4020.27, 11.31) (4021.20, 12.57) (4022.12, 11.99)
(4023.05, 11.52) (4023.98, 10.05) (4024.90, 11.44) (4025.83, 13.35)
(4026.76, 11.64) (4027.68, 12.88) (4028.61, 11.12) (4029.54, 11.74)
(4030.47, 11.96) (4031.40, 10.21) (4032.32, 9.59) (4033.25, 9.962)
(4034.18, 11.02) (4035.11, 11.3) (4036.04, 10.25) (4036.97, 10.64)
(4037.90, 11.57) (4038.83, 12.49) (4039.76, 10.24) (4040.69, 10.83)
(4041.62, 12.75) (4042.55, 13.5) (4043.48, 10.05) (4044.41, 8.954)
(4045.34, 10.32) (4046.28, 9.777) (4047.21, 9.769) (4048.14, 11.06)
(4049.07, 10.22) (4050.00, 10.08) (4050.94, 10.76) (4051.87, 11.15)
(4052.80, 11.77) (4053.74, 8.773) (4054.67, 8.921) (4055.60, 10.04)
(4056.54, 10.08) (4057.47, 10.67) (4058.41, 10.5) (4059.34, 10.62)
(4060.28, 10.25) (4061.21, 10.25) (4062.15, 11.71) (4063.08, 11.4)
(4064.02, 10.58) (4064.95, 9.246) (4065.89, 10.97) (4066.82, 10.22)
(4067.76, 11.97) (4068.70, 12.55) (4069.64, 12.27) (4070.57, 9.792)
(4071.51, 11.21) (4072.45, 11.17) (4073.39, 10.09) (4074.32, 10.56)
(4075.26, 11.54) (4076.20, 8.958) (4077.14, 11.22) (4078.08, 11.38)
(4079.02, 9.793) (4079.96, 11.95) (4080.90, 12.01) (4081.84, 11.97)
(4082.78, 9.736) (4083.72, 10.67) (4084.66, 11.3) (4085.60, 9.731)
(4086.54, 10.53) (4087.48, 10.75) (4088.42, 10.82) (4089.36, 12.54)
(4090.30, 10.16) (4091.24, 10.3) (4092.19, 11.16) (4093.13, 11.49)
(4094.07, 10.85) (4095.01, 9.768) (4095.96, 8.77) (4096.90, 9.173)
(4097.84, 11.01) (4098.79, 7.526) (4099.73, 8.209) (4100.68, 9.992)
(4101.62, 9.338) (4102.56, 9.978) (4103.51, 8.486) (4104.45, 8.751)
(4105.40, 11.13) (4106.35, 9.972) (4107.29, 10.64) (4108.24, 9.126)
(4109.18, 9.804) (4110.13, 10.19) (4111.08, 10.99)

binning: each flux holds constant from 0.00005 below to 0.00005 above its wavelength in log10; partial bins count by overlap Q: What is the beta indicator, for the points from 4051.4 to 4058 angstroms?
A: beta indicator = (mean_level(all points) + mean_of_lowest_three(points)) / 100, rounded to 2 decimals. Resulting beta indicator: 0.19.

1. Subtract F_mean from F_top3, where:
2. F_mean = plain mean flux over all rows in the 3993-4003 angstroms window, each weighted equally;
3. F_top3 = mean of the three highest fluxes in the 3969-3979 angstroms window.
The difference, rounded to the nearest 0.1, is -1.8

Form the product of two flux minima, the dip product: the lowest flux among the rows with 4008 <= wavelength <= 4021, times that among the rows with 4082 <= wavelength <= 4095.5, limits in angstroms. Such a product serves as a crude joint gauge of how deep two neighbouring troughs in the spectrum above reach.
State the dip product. 97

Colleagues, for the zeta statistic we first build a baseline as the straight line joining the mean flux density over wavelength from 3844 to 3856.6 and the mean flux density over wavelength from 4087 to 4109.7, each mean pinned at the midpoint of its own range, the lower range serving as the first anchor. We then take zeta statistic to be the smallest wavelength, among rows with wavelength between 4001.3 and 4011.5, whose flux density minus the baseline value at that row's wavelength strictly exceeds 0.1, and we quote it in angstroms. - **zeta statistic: 4001.80 angstroms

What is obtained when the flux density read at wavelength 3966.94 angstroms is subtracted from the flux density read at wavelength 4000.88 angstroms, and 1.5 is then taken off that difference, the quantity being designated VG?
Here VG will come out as 7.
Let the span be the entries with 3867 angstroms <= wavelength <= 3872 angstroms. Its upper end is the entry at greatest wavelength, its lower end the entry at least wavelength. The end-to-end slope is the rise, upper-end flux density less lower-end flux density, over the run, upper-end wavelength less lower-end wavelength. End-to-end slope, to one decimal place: 0.0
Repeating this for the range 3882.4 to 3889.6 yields 0.5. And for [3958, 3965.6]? -0.6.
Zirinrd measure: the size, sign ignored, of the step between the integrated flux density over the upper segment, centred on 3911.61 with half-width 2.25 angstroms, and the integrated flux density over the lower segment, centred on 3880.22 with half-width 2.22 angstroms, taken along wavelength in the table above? 19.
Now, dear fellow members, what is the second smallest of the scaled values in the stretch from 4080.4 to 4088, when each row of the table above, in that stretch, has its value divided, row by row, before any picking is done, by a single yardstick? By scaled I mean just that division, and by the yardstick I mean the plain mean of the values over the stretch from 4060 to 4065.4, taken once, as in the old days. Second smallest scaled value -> 0.92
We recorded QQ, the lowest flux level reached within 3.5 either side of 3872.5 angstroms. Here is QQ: 5.791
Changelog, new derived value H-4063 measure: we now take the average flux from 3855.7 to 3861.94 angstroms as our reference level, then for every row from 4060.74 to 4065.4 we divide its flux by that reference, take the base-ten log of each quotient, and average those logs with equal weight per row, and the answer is 0.14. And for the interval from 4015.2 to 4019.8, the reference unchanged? 0.20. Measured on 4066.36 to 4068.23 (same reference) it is 0.16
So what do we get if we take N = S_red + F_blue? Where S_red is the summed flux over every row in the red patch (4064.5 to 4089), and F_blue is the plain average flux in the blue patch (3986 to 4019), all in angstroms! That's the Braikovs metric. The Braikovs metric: 294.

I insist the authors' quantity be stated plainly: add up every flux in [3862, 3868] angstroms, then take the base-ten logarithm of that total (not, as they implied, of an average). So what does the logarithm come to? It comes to 1.80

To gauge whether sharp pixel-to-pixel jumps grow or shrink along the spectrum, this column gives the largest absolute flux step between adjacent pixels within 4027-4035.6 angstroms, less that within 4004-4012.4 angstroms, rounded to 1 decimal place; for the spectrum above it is -1.6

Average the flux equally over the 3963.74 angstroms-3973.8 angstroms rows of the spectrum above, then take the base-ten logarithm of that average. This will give 0.72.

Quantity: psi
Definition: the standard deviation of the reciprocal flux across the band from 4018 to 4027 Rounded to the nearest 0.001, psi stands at 0.007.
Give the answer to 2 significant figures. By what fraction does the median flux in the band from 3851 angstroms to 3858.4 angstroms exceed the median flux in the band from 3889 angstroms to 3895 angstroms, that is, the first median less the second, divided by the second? -0.10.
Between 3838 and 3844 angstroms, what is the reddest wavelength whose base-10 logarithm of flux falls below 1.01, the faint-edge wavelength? 3843.75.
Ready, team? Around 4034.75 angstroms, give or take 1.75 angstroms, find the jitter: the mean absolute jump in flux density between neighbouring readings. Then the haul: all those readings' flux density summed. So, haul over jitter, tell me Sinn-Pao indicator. 53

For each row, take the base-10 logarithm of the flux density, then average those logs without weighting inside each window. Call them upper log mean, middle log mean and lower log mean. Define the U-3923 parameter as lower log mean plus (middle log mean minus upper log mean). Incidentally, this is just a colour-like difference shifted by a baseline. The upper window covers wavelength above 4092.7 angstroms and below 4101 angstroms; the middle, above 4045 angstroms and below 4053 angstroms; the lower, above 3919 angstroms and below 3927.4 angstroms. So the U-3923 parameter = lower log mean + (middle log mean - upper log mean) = 0.98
